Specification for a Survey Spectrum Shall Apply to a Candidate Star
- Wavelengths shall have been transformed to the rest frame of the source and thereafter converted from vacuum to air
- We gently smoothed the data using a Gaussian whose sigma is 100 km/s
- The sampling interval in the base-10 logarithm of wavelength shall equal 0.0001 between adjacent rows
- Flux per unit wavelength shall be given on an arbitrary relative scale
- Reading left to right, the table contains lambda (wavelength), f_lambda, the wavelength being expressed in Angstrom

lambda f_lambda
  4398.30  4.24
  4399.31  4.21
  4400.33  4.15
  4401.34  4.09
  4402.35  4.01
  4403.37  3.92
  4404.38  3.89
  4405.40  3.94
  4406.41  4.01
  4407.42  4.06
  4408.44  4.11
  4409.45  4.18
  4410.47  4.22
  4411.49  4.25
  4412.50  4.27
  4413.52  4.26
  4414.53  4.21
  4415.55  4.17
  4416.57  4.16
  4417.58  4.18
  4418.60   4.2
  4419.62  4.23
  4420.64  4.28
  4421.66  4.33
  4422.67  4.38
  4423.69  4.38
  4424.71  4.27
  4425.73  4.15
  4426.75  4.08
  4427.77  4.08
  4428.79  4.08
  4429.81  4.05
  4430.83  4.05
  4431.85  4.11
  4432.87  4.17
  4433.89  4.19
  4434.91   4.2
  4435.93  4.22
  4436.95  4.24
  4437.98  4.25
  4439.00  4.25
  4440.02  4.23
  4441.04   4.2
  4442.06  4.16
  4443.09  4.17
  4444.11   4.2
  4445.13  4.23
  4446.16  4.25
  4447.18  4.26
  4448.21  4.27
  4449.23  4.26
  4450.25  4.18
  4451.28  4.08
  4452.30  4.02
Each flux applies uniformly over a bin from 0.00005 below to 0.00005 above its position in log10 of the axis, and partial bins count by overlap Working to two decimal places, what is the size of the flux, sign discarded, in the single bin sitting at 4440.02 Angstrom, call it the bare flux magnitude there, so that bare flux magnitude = 4.23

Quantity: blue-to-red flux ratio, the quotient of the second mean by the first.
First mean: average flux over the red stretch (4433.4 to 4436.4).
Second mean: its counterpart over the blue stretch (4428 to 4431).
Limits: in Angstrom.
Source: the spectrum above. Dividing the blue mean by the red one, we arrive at 0.97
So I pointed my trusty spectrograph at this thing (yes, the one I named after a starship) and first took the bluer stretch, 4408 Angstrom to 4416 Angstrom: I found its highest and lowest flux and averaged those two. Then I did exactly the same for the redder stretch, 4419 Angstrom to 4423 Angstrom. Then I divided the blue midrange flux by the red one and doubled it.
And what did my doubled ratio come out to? 1.95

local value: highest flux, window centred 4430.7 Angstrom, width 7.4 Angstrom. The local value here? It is 4.19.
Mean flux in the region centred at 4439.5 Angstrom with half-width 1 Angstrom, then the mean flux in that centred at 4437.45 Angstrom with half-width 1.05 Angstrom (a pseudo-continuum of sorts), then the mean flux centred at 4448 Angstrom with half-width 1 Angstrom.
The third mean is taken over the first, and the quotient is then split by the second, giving 0.237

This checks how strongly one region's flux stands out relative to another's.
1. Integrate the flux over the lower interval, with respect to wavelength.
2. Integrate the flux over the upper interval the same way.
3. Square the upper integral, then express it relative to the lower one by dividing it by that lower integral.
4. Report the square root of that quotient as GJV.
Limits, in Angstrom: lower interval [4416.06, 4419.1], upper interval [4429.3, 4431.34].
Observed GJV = 2.3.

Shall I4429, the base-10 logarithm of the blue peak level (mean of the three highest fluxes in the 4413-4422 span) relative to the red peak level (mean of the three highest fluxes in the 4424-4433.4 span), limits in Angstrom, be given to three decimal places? 0.010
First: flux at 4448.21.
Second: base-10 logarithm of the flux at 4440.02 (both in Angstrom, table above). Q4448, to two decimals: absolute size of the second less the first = 3.64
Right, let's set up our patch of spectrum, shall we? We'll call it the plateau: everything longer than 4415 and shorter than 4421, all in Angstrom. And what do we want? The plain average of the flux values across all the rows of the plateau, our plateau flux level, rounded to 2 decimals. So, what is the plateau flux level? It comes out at 4.20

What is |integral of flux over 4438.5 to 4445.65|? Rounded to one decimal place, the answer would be 30.1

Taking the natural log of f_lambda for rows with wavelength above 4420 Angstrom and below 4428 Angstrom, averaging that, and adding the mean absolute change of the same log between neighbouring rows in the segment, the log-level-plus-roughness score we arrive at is 1.46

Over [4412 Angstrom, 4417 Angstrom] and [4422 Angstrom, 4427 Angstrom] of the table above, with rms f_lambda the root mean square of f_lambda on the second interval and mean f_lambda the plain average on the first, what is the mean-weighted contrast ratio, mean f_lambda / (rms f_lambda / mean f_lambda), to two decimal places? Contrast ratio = 4.17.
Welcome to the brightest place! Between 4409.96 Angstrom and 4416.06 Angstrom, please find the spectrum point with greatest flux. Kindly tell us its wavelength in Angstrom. 4412.50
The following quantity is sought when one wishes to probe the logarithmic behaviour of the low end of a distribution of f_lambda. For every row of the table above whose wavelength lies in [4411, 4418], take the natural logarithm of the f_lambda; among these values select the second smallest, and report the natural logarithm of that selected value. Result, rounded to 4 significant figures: 0.3562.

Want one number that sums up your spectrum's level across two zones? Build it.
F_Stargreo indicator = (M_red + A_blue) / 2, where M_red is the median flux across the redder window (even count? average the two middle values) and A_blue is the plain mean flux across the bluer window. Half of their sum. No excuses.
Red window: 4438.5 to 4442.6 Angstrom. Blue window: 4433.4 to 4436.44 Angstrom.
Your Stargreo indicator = 4.21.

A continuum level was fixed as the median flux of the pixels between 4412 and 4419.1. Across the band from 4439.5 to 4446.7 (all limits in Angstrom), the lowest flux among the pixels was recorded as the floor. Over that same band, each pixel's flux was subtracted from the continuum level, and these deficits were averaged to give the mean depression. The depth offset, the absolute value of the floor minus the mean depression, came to 4.17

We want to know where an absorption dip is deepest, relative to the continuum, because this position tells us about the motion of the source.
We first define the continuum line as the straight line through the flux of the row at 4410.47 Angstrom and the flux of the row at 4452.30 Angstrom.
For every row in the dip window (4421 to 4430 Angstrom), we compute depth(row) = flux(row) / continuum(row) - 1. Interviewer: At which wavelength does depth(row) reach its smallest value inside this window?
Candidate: 4429.81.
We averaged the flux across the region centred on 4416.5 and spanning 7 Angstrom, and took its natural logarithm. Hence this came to 1.435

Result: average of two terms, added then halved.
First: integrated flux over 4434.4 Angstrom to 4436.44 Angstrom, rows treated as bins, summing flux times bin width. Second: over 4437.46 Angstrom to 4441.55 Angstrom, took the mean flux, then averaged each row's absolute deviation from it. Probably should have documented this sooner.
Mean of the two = 4.3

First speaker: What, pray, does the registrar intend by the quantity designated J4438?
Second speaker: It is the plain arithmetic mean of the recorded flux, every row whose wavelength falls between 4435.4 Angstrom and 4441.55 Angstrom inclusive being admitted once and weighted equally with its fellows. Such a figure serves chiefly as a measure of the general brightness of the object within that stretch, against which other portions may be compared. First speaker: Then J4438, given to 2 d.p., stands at 4.23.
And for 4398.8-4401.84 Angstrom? 4.15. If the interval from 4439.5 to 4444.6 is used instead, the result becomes 4.19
